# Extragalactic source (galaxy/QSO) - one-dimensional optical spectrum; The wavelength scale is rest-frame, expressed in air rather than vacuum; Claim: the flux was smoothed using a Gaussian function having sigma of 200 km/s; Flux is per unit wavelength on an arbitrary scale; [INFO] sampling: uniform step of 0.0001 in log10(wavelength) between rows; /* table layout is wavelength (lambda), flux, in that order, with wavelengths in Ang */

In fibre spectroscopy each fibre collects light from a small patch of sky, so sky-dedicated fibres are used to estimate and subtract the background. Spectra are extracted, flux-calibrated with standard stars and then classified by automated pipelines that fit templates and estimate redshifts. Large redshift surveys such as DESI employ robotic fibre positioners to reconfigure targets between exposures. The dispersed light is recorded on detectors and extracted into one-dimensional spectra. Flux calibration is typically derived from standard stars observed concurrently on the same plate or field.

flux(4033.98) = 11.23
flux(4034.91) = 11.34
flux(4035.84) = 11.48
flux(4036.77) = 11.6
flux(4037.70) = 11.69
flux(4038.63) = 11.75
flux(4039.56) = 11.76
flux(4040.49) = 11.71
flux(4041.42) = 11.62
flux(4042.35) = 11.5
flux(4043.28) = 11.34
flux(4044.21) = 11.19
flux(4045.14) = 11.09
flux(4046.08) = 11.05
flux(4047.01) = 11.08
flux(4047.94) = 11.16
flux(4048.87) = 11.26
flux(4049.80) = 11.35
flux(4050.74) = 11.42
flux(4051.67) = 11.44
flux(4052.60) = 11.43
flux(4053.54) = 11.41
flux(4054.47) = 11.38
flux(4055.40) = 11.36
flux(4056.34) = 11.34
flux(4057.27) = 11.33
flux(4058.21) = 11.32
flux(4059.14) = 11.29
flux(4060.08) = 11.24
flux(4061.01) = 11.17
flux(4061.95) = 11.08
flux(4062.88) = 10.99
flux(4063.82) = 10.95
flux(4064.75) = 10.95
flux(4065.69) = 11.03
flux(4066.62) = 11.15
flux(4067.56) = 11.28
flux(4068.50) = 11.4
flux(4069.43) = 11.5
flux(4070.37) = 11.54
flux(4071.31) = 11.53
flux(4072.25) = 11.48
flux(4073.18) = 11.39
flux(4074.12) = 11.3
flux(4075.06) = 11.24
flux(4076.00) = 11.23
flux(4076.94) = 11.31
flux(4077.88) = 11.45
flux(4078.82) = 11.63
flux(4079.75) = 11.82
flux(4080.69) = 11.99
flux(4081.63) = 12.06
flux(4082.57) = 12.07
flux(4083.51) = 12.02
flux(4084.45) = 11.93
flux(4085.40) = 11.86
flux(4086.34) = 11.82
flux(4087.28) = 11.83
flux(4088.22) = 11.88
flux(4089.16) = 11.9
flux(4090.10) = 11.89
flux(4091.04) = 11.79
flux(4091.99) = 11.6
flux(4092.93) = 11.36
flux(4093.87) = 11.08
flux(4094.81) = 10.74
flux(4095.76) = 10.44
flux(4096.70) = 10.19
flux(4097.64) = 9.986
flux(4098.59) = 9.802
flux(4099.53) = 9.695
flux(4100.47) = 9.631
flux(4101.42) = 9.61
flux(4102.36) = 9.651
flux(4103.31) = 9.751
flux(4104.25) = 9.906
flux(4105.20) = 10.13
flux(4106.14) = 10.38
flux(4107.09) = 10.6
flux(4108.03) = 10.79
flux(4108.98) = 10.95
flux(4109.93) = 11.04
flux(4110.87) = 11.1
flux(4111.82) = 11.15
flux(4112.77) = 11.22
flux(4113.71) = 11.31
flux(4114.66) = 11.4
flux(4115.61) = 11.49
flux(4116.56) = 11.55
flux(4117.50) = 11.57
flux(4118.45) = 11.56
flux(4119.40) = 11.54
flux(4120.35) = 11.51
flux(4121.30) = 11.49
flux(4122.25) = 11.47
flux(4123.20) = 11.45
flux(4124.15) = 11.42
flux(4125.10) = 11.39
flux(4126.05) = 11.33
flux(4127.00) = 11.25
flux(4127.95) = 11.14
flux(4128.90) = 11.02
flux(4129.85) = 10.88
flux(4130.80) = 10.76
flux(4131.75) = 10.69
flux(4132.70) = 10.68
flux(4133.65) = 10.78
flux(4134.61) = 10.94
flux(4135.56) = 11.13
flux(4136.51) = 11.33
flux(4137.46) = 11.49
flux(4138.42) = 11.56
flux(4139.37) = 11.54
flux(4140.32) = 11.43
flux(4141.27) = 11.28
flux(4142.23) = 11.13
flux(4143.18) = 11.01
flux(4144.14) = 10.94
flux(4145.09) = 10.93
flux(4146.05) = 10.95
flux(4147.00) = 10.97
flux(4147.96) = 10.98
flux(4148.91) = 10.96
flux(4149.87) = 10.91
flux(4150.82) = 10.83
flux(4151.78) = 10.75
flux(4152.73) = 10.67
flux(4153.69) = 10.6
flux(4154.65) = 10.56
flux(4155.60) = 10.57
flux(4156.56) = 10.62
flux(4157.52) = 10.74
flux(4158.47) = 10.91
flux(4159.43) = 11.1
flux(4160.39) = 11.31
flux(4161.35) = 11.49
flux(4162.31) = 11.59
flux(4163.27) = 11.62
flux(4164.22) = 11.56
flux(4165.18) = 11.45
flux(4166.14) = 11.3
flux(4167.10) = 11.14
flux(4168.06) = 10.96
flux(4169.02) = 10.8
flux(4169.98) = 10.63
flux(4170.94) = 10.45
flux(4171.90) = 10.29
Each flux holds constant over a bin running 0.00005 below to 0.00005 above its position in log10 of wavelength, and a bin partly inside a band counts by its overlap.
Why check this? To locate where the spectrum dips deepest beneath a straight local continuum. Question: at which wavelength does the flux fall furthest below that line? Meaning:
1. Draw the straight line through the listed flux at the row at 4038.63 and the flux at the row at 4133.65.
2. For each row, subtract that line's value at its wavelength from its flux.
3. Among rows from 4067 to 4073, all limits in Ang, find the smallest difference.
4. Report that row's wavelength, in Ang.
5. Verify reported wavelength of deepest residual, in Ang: 4067.56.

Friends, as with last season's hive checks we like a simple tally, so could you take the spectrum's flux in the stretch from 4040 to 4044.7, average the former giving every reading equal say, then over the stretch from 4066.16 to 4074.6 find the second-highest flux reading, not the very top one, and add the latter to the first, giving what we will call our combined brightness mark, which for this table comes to 23.0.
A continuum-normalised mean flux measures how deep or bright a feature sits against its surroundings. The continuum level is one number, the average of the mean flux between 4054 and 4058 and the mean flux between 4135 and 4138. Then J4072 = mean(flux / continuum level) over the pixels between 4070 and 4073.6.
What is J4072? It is 1.01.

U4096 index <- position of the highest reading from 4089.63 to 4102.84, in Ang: 4090.10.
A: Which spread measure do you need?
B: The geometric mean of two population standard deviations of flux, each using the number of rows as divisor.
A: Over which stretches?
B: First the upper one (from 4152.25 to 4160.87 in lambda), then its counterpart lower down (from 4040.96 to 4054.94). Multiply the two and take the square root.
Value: 0.202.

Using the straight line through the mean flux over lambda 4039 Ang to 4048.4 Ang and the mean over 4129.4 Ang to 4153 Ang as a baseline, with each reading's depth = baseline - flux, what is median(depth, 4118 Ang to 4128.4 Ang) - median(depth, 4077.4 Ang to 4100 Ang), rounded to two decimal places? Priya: 0.23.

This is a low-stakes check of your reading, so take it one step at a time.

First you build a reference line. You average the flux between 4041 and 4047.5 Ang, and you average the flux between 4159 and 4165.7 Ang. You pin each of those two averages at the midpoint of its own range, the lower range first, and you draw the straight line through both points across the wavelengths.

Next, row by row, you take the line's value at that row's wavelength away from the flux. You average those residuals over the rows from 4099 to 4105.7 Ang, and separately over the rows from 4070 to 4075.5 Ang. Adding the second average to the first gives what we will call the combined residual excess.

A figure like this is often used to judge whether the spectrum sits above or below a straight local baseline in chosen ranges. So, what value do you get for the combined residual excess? -1.48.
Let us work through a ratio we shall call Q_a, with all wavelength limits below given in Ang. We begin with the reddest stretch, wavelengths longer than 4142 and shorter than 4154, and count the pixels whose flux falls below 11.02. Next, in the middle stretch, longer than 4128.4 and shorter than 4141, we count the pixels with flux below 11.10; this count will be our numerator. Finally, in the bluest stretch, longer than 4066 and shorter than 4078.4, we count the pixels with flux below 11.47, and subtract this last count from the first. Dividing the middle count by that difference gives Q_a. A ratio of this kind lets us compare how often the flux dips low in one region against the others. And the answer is 2.3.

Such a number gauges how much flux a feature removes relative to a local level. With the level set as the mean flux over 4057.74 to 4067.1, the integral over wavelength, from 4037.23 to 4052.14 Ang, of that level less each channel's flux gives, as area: -4.2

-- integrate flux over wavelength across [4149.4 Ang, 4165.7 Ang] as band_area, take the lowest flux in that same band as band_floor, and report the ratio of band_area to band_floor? 17.0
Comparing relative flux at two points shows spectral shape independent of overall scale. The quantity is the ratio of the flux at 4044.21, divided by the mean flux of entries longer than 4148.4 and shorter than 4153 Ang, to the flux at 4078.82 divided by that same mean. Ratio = 0.96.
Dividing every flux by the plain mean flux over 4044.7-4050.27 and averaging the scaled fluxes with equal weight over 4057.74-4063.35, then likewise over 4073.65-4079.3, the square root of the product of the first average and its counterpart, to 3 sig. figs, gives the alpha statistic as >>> 1.01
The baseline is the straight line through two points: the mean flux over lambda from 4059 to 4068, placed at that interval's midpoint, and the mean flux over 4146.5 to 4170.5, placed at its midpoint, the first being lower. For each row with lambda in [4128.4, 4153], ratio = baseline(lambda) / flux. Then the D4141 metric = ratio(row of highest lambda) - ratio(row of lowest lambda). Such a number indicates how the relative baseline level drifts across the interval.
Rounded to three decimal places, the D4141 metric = 0.030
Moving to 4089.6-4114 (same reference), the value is 0.045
